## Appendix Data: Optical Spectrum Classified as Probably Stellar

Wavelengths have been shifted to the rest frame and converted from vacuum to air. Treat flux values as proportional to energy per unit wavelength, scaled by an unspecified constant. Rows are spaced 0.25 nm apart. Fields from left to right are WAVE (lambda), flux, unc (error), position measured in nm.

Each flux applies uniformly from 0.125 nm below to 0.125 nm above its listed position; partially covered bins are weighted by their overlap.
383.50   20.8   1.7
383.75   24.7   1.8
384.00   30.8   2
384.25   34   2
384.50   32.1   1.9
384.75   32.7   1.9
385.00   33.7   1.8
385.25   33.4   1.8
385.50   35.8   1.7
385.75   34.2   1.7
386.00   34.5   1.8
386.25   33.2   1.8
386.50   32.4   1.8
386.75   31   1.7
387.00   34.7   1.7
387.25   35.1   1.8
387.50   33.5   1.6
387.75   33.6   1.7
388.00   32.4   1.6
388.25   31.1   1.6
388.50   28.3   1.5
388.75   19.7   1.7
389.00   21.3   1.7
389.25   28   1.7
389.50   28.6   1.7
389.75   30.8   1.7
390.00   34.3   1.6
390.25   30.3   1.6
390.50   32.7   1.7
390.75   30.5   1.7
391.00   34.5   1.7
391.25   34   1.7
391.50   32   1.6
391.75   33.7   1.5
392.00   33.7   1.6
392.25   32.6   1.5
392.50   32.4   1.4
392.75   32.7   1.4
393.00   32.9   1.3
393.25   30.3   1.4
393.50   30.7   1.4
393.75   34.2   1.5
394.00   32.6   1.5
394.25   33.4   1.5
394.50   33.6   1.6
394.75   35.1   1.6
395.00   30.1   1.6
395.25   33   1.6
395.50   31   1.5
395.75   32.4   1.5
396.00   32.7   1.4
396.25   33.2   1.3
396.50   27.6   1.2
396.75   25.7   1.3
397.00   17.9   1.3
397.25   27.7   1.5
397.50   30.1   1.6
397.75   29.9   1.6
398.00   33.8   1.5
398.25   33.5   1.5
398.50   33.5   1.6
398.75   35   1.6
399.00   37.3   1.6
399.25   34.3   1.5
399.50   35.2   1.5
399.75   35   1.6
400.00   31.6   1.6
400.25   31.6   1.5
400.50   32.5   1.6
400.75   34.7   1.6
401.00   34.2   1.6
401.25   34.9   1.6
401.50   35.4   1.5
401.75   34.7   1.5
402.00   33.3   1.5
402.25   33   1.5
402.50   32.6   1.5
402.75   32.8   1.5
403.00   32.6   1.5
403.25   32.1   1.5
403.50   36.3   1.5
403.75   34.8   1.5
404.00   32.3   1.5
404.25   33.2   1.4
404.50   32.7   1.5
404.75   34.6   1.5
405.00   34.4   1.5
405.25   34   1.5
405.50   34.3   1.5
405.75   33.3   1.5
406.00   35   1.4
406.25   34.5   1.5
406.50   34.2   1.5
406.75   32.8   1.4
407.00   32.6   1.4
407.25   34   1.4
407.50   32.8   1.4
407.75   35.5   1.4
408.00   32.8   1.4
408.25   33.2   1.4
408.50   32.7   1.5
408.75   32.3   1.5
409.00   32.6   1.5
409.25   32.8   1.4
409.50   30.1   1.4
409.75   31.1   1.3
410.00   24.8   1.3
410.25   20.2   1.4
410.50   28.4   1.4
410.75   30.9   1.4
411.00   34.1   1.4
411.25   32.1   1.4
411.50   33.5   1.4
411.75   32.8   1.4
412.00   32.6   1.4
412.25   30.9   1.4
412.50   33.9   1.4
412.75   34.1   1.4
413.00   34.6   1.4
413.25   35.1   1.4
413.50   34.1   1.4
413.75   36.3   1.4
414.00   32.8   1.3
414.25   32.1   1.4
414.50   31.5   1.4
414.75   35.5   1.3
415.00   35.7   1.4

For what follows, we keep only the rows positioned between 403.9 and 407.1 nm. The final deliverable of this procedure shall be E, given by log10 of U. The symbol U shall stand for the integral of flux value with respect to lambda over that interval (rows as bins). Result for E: 2.033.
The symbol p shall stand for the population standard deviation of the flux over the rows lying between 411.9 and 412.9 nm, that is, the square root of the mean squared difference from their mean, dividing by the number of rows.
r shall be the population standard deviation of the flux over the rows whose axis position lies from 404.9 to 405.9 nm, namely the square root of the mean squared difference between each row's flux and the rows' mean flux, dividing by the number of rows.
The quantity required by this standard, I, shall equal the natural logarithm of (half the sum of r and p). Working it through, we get -0.16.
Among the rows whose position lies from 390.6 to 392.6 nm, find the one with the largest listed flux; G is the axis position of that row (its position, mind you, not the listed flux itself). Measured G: 391.00 nm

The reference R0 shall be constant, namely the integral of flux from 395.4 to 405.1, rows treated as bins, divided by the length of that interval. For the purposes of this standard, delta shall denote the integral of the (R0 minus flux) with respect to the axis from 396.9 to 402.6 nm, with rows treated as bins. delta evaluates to -1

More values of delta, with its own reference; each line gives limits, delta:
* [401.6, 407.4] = -6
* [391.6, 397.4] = 8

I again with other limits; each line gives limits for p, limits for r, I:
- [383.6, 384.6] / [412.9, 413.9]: 0.77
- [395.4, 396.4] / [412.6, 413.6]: -0.49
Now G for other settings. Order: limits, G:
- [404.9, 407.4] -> 406.00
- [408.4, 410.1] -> 409.25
